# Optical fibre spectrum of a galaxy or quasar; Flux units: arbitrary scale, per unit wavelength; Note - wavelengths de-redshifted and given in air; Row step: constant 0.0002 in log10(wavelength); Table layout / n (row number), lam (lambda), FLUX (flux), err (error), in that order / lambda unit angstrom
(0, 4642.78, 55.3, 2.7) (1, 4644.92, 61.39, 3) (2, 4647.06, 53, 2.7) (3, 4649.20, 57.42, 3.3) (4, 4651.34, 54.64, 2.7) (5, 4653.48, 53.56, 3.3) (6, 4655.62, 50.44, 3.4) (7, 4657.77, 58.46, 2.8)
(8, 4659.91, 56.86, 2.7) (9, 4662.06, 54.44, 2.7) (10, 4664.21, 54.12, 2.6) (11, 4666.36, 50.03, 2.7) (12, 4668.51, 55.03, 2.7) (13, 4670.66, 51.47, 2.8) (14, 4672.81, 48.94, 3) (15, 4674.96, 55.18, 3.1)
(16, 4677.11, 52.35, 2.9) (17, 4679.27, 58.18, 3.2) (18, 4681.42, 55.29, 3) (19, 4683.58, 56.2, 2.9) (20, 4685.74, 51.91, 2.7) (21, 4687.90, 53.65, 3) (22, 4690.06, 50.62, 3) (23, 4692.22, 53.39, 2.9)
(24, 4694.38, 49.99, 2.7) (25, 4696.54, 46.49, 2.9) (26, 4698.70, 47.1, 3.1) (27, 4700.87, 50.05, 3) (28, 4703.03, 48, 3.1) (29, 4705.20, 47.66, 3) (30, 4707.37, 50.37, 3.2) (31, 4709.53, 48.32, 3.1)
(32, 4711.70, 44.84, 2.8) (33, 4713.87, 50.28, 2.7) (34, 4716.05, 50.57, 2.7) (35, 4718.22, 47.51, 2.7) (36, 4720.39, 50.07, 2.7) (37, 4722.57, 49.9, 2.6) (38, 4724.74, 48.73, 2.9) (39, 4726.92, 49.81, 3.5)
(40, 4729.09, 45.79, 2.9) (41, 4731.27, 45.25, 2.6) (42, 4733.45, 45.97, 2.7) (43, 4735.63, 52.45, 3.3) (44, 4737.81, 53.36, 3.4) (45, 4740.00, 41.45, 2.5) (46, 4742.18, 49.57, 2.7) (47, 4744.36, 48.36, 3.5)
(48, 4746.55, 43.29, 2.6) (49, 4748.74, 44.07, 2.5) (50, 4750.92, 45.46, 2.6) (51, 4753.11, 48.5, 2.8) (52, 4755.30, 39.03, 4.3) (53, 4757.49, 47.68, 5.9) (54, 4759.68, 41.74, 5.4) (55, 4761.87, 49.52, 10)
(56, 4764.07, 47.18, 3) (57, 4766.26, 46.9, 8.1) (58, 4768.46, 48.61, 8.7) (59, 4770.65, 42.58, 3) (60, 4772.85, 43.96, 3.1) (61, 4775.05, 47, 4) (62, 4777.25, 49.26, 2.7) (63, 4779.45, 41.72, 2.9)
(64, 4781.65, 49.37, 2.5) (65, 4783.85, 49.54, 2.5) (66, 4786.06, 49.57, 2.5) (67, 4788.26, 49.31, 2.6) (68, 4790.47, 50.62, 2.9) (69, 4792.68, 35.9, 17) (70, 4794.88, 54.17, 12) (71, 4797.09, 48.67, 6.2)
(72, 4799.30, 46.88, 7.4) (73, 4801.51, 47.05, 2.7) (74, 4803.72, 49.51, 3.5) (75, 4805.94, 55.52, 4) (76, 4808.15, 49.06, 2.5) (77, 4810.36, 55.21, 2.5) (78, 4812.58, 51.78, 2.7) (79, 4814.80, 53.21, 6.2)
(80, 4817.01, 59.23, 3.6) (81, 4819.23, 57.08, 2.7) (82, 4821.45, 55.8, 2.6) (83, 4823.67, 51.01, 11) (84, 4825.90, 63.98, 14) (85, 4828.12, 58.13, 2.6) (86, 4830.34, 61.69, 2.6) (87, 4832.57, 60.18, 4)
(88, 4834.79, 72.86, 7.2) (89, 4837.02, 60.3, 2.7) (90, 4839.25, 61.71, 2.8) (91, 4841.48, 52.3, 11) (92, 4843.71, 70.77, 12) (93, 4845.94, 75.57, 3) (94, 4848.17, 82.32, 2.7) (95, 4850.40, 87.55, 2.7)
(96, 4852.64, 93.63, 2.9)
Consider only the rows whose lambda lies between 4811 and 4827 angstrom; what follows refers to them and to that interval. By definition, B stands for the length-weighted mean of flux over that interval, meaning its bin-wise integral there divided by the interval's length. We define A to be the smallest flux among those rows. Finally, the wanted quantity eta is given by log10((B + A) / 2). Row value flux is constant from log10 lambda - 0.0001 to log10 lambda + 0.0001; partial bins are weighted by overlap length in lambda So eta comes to 1.73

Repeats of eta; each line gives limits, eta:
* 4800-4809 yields 1.69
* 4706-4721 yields 1.67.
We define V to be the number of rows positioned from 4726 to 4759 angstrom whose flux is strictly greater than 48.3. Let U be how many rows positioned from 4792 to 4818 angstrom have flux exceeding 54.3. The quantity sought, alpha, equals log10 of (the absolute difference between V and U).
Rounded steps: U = 3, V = 6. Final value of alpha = 0.5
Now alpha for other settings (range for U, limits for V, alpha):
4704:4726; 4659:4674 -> 0.8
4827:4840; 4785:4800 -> 0.0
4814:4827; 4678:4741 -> 1.2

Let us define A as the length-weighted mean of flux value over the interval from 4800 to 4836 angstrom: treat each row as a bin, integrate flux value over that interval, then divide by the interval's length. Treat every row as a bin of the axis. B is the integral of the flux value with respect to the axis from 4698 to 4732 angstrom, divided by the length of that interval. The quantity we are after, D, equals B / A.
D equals 0.86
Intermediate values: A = 56.2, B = 48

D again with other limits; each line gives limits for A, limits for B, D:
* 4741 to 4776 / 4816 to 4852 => 1.41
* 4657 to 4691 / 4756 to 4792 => 0.87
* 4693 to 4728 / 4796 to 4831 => 1.11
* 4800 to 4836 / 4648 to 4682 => 0.96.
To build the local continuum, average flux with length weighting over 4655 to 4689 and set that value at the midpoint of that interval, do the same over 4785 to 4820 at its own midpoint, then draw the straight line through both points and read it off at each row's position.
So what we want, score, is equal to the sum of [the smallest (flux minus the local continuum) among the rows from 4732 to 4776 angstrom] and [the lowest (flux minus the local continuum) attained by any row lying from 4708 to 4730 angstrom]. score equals -21.0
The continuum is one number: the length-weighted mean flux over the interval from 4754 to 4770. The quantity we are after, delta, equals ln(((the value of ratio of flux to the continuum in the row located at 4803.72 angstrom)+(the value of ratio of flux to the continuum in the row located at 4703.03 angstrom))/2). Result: 0.06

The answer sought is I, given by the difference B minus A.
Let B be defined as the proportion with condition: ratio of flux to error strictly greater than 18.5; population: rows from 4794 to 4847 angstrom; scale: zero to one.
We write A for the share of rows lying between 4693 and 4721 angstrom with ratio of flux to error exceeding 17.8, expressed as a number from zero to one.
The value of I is 0.11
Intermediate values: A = 0.31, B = 0.42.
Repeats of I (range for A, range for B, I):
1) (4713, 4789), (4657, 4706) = 0.11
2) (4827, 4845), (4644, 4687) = 0.05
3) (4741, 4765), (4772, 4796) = 0.27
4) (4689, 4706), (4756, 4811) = -0.01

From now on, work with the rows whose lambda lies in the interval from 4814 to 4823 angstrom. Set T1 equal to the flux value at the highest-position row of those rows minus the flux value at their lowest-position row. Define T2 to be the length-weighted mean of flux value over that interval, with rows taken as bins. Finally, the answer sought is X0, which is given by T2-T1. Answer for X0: 53.6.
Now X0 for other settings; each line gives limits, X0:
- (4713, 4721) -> 49.8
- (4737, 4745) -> 53.0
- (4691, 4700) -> 55.6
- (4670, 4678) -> 51.2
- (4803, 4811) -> 46.6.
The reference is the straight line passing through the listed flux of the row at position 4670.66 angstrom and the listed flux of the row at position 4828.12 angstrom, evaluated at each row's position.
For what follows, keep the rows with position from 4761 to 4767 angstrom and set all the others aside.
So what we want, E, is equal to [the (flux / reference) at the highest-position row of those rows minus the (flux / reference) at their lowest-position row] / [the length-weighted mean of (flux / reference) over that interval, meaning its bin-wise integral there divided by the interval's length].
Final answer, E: -0.06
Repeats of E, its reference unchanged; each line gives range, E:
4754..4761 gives 0.06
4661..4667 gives -0.09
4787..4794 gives -0.30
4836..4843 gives -0.14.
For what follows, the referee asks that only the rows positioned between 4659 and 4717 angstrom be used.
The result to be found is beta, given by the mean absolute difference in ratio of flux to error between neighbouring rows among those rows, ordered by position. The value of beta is 1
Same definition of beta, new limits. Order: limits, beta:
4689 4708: 1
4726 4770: 3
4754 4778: 4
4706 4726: 1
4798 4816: 5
